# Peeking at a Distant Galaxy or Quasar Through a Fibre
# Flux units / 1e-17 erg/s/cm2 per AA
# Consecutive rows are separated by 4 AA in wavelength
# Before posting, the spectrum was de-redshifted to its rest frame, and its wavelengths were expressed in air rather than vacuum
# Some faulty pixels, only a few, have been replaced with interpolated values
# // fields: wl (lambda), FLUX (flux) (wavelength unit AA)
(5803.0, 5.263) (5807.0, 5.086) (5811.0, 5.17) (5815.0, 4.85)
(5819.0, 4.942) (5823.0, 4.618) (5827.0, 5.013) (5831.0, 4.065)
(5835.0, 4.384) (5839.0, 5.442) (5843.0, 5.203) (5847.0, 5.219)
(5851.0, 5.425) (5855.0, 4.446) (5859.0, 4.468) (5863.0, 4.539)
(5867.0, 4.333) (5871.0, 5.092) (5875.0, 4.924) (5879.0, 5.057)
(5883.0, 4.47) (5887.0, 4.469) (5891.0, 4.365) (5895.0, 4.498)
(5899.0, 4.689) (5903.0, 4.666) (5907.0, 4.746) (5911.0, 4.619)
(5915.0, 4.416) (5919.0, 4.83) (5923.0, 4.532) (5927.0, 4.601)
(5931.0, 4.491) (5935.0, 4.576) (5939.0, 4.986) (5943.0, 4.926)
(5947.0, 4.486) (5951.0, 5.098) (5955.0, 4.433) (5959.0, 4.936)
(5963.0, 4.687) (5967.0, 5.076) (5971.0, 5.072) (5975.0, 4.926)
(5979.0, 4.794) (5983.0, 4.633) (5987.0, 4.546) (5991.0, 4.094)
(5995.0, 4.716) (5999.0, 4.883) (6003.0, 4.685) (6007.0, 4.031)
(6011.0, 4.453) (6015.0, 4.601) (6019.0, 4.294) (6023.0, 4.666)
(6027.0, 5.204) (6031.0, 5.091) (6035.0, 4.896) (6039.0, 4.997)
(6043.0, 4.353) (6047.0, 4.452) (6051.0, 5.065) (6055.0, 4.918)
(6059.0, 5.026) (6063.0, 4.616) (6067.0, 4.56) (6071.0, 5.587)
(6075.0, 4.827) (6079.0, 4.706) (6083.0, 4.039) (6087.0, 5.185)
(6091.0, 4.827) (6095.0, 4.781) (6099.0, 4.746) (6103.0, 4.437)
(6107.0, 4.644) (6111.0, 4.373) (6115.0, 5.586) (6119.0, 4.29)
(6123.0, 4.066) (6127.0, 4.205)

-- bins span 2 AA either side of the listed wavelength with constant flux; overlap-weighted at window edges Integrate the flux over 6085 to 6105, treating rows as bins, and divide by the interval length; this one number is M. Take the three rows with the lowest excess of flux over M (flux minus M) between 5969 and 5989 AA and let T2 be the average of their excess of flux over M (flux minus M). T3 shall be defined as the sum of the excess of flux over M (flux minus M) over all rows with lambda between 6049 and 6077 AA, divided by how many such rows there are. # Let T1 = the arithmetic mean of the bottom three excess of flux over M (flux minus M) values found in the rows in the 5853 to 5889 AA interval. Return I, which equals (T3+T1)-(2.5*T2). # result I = 0.1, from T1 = -0.38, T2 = -0.14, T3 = 0.15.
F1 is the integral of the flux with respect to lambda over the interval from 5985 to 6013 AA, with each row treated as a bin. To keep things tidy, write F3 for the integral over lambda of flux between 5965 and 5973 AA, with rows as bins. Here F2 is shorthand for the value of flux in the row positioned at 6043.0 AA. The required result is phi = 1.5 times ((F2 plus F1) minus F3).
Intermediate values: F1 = 126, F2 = 4.353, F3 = 41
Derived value 134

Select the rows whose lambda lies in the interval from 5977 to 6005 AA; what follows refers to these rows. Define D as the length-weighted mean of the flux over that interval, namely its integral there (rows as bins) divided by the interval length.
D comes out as 4.62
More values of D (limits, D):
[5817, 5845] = 4.81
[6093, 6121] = 4.69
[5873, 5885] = 4.82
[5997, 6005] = 4.78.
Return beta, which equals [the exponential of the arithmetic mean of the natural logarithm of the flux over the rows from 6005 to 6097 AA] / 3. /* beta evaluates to 1.58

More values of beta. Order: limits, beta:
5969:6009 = 1.54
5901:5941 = 1.55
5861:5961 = 1.56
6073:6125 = 1.55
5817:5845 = 1.60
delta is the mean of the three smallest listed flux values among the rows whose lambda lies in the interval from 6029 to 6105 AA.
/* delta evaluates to 4.28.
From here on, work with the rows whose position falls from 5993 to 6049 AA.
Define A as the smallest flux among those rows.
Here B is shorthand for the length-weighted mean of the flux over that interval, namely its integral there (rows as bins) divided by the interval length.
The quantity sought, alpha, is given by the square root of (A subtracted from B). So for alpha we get 0.8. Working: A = 4.031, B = 4.67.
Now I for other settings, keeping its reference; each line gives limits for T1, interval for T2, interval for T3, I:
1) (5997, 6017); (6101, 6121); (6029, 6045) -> 0.7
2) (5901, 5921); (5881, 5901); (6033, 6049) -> 0.6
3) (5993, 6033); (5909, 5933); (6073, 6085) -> 0.0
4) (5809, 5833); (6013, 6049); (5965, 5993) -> 0.7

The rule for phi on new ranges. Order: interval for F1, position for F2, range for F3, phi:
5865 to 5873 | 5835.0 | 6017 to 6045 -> -138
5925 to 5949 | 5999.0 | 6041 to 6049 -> 123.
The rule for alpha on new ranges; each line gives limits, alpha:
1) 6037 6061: 0.7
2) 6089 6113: 0.5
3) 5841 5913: 0.6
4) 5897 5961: 0.5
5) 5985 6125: 0.8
